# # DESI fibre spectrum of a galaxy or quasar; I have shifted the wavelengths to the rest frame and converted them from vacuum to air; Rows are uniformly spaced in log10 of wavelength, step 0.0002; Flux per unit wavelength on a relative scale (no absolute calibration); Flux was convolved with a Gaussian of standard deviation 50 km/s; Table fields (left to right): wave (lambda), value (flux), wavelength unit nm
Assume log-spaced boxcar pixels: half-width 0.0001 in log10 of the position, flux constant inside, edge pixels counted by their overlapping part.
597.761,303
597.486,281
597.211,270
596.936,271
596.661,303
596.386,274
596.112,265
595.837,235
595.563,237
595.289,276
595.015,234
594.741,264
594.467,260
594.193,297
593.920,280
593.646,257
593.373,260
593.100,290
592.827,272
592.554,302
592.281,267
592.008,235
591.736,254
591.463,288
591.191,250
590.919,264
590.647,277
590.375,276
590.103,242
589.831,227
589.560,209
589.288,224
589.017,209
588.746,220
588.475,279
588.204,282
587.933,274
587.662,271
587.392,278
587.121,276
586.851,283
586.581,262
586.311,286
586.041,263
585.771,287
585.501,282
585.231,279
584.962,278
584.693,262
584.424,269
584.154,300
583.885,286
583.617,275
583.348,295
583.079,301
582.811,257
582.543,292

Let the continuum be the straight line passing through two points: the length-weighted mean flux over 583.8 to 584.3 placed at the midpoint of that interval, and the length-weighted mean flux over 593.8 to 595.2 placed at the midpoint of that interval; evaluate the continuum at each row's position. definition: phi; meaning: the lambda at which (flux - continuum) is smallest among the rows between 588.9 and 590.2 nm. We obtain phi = 589.017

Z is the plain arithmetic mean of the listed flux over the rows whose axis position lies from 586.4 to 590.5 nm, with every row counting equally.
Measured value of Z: 254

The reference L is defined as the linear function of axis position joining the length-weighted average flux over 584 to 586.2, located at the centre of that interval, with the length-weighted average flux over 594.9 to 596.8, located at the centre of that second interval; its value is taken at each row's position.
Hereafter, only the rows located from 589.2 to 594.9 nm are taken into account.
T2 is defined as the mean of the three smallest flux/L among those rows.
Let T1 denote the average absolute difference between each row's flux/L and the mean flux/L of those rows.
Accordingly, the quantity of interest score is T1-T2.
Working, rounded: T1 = 0.074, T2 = 0.81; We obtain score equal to -0.74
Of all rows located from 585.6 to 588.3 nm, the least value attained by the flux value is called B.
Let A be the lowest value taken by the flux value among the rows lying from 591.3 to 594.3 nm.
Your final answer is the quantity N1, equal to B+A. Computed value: 497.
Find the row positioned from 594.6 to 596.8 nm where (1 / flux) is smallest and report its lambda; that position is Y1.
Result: 596.661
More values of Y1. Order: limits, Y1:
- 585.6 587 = 585.771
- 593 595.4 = 594.193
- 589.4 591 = 590.647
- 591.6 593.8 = 592.554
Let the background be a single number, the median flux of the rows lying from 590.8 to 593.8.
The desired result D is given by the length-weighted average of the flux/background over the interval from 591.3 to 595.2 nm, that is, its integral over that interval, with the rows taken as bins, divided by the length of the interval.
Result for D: 1.02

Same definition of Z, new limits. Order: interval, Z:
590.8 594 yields 268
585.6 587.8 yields 276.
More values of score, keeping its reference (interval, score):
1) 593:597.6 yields -0.84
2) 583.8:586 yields -0.94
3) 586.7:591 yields -0.69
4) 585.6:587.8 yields -0.94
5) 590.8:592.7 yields -0.86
